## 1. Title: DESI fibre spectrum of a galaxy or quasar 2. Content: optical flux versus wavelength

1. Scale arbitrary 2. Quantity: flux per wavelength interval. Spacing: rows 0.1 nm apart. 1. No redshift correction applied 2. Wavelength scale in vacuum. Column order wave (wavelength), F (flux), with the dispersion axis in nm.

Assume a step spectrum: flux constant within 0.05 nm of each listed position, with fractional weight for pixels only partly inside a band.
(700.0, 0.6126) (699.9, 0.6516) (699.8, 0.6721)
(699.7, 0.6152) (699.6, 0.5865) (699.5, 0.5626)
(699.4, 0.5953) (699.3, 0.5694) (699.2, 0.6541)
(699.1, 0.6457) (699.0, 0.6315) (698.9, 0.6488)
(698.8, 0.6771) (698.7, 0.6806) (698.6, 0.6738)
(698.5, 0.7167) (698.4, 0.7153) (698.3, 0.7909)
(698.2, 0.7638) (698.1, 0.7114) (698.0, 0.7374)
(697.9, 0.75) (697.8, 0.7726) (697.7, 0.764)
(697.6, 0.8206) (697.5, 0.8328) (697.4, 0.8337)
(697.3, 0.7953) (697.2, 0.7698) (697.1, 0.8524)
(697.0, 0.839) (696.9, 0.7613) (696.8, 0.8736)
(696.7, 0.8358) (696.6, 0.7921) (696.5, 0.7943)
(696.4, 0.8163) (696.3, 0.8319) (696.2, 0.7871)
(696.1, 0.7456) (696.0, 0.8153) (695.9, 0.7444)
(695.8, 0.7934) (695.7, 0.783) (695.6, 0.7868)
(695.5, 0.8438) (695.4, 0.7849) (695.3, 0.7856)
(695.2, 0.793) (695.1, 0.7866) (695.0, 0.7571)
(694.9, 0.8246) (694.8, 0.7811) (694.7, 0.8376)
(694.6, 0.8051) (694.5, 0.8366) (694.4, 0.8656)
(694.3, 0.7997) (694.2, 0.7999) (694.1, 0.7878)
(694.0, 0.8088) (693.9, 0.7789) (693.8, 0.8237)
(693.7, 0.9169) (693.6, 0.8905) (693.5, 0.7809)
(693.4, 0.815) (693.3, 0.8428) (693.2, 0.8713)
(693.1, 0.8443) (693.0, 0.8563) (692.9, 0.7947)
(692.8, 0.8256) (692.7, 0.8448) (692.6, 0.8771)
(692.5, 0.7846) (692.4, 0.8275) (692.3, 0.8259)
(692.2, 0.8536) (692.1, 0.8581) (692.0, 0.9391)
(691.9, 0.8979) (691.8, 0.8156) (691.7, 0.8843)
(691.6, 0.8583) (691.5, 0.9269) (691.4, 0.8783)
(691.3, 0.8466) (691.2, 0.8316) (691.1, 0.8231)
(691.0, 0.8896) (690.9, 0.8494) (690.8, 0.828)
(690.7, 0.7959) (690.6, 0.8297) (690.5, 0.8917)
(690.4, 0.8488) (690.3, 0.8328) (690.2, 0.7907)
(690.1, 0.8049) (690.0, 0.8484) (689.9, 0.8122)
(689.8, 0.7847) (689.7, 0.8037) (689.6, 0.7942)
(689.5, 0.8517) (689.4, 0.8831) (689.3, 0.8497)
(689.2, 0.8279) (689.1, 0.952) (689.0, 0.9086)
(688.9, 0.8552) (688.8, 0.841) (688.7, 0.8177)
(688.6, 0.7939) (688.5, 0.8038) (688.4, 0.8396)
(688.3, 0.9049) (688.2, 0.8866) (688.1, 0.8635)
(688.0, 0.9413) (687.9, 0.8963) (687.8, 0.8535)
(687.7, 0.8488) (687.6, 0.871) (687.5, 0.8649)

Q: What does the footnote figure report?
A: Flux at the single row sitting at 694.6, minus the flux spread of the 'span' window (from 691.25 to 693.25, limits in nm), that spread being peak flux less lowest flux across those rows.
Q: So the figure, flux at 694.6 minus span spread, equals 0.65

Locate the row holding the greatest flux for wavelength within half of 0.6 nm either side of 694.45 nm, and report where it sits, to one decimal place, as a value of 694.4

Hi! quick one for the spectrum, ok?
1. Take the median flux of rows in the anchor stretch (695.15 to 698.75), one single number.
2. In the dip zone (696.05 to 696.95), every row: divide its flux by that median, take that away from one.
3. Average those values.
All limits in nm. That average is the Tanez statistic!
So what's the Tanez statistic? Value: -0.022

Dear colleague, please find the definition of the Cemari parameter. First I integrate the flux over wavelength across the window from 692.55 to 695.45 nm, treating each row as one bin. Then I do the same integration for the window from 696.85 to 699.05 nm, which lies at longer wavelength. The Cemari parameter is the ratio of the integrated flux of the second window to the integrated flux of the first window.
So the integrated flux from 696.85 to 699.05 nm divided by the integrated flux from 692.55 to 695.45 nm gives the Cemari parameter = 0.69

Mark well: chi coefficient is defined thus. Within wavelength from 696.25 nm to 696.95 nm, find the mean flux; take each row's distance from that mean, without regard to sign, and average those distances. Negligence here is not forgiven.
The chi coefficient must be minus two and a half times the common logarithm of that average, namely 3.89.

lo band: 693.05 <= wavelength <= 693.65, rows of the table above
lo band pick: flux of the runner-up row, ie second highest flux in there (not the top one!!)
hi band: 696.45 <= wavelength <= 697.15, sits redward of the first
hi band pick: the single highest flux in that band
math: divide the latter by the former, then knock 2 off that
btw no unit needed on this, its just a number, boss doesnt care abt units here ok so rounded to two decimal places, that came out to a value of -1.00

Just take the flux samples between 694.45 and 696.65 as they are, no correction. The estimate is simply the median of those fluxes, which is 0.79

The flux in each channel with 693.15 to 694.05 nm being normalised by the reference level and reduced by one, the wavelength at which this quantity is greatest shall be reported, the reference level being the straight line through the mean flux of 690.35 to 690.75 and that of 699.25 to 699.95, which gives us 693.7 nm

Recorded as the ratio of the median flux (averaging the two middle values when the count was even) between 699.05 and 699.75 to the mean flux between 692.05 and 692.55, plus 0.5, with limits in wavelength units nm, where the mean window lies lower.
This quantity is 1.217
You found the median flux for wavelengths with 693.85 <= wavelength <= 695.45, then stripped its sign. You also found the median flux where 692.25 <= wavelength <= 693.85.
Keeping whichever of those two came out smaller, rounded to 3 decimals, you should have 0.796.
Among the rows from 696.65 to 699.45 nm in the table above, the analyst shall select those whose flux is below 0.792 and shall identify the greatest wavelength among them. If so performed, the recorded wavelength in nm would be 699.4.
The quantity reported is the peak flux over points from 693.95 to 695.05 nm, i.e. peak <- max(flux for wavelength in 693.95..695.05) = 0.8656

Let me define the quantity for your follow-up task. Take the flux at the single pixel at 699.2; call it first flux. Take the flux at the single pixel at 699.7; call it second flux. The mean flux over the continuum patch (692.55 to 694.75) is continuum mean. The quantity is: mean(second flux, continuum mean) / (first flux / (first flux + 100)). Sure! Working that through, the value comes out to 111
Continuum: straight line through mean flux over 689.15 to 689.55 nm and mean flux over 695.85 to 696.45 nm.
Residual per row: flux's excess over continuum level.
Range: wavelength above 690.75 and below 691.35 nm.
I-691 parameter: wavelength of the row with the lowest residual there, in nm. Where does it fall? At 691.1 nm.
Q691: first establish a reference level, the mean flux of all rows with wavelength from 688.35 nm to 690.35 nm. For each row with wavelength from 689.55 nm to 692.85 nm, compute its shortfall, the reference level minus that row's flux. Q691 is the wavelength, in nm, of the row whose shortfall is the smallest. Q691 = 692.0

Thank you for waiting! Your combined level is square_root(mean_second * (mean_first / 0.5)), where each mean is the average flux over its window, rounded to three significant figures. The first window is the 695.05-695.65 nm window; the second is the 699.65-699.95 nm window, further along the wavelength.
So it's 1.01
